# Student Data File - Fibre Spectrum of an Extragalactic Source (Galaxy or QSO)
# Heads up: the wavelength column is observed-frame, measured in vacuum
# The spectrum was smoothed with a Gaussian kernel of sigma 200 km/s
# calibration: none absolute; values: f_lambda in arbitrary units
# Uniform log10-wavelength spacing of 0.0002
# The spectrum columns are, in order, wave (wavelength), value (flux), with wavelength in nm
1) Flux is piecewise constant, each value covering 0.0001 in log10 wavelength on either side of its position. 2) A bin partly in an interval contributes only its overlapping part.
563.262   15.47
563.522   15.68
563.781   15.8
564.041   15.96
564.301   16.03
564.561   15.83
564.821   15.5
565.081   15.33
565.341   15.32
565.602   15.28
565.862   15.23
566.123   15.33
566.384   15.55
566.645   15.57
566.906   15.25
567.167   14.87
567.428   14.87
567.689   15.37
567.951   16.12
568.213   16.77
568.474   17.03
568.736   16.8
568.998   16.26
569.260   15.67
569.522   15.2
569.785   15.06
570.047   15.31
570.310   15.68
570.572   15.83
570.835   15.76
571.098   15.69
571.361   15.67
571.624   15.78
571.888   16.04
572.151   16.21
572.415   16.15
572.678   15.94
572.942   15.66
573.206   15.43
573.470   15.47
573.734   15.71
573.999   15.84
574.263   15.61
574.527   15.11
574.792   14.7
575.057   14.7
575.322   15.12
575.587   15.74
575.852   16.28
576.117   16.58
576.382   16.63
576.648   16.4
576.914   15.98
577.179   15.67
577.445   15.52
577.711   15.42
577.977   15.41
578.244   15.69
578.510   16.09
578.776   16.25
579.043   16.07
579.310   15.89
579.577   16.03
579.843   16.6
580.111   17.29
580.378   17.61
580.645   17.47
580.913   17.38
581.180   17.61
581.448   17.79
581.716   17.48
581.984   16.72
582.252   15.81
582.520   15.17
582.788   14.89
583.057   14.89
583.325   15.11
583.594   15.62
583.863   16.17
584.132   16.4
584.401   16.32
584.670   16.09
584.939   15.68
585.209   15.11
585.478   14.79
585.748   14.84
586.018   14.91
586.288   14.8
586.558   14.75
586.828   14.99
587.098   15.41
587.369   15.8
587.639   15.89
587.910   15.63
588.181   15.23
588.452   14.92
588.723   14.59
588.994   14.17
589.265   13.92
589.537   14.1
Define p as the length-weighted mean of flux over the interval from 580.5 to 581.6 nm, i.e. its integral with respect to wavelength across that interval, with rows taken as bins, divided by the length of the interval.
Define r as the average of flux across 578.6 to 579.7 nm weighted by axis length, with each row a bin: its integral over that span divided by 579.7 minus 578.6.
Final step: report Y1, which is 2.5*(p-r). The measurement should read 3.8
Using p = 17.6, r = 16.1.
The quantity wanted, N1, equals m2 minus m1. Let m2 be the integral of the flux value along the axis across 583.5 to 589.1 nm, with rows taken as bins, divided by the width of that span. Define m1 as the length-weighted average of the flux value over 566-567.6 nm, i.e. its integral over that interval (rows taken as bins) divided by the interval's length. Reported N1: 0.1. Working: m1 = 15.2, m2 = 15.3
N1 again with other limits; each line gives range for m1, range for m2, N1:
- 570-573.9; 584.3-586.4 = -0.5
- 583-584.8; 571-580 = 0.0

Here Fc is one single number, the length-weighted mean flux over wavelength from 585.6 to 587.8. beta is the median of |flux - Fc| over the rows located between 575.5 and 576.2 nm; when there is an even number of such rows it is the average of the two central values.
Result 1.1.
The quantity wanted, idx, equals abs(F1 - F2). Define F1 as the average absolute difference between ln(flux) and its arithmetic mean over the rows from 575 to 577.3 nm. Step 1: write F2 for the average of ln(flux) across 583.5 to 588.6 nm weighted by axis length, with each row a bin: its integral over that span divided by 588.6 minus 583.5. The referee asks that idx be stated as 2.70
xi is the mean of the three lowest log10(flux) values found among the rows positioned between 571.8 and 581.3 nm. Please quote 1.17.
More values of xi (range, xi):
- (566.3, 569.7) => 1.18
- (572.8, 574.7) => 1.19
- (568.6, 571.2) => 1.18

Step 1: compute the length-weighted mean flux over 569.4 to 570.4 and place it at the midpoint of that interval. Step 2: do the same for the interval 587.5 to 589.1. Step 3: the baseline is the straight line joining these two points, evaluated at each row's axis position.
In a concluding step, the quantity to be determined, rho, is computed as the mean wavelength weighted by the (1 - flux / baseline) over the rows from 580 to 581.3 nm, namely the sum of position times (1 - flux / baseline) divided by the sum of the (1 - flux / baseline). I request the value 580.66 nm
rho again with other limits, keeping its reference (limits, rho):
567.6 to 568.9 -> 568.39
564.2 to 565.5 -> 564.44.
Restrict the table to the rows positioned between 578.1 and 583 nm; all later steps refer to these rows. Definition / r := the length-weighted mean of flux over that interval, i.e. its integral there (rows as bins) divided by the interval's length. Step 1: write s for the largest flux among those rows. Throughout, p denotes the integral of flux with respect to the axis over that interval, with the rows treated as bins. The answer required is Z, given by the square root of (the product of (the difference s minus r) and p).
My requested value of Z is 10.2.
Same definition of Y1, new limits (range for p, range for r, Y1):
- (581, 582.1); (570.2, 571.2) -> 4.2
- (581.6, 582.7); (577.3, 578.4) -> 1.8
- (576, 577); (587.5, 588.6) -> 2.5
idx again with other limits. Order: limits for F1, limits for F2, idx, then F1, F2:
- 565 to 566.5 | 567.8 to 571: 2.76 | 0.005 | 2.77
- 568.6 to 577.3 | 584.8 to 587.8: 2.70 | 0.024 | 2.72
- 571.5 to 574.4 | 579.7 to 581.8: 2.84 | 0.013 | 2.86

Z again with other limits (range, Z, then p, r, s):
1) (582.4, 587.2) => 8.9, 74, 15.33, 16.4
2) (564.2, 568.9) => 10.0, 74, 15.67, 17.03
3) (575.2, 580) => 7.1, 77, 15.97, 16.63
